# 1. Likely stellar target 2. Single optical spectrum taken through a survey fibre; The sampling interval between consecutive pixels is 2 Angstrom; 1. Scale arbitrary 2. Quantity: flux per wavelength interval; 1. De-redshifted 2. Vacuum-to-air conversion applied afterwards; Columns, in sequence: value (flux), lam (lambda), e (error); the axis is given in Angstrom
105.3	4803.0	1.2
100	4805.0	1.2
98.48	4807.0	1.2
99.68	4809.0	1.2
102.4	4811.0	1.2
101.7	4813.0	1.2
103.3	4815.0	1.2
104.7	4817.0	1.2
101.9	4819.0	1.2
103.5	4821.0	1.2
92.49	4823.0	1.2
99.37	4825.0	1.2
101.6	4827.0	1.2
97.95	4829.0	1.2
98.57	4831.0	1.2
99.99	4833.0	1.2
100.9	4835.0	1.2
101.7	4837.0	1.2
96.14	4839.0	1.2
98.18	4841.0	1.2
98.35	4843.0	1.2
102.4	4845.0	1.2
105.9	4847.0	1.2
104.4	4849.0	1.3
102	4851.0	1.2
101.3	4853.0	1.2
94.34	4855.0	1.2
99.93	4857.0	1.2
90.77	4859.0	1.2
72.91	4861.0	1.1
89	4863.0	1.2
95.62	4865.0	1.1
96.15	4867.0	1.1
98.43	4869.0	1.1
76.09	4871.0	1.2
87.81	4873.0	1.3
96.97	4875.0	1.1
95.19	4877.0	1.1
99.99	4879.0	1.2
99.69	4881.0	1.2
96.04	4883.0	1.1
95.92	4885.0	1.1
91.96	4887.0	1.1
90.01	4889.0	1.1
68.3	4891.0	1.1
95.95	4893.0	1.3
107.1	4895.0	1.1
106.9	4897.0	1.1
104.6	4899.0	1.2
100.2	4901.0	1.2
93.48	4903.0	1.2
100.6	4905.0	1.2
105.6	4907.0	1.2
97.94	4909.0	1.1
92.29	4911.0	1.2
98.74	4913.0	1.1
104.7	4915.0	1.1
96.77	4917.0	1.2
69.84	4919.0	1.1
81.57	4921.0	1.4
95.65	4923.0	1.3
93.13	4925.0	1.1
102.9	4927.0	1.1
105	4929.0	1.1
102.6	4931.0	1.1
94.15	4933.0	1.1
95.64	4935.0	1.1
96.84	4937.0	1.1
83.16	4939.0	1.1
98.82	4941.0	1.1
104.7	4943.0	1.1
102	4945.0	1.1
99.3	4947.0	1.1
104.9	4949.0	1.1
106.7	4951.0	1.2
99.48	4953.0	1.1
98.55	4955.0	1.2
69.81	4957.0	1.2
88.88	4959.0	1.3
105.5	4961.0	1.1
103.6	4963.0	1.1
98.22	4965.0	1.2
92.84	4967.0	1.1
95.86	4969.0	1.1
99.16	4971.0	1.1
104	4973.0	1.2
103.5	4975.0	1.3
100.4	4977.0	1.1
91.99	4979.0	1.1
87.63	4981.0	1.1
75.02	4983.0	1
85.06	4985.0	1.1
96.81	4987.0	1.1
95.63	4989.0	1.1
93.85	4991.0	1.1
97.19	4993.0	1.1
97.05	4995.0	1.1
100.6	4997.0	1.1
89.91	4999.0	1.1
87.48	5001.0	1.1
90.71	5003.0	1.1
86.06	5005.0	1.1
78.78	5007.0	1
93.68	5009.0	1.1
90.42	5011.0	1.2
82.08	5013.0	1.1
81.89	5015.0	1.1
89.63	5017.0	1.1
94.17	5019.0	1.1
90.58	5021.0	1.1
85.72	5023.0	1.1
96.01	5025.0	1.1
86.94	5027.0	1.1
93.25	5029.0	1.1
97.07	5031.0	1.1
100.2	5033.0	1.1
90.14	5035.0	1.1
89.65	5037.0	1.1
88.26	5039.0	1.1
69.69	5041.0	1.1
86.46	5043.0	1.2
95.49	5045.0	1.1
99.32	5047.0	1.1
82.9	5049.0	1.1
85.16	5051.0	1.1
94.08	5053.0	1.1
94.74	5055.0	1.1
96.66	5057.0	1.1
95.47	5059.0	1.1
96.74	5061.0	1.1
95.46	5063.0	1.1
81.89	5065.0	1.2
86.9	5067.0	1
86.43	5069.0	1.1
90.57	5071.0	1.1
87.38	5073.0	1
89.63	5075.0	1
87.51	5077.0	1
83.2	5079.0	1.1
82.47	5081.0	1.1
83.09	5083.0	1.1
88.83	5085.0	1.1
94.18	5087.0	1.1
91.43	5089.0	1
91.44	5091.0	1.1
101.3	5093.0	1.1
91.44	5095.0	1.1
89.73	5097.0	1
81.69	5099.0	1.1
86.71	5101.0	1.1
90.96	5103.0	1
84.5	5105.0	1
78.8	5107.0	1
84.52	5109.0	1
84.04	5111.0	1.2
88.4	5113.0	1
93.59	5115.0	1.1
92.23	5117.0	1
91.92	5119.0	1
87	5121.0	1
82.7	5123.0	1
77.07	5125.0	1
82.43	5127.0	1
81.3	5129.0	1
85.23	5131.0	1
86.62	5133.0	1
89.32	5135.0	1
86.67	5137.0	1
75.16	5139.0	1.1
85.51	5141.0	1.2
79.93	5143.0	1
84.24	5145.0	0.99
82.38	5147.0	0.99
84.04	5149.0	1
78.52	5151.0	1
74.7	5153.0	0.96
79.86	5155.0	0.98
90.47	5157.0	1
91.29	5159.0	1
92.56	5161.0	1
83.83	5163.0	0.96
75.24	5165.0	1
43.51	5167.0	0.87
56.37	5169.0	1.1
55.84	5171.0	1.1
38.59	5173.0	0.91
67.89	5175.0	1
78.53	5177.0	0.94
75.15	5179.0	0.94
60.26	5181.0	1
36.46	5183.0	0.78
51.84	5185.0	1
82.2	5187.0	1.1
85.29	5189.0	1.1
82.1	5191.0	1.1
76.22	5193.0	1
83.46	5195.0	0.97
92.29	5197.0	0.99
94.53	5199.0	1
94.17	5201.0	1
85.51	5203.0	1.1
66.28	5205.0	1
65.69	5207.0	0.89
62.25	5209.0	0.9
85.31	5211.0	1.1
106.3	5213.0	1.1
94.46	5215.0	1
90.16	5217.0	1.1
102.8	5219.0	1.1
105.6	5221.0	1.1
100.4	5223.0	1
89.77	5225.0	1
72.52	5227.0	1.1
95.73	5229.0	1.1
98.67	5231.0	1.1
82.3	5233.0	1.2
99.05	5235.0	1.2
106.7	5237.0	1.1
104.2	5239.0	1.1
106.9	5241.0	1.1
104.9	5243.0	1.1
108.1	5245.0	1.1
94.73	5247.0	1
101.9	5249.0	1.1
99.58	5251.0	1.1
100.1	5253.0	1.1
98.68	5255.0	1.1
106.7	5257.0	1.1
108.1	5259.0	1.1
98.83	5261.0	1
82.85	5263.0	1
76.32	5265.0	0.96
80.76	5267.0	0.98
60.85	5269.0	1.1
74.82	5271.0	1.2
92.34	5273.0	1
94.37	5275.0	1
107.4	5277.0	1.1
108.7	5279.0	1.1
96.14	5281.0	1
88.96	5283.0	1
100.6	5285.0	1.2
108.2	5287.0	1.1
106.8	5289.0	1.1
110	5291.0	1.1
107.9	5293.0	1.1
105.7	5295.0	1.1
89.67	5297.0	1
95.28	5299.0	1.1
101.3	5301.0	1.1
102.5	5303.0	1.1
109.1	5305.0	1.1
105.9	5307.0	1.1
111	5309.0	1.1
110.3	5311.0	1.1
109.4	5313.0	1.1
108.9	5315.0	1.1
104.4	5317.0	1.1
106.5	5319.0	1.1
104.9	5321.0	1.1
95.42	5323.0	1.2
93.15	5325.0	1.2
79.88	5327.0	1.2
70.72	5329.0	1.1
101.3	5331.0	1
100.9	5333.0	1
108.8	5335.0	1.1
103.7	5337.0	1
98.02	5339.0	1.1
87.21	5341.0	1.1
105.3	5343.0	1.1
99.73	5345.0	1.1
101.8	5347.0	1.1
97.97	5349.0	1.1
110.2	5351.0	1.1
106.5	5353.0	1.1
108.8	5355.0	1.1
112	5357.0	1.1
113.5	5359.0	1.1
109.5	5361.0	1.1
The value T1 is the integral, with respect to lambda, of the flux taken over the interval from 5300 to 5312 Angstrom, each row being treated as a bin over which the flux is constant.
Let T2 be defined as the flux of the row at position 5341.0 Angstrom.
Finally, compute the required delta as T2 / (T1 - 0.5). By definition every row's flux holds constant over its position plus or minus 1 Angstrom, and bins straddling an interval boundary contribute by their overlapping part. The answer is 0.068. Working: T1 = 1280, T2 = 87.21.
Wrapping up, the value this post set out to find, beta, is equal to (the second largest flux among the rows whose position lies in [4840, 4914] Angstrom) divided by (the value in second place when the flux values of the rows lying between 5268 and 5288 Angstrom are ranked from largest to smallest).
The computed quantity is 0.99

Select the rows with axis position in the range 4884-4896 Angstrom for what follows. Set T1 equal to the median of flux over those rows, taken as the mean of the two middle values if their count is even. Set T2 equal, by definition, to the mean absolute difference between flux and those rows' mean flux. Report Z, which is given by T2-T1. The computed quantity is -86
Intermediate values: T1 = 94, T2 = 8.3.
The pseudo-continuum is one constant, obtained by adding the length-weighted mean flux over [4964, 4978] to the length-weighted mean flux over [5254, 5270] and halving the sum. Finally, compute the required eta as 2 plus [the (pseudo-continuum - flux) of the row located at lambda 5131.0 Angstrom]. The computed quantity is 11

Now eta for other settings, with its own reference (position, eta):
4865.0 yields 1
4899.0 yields -8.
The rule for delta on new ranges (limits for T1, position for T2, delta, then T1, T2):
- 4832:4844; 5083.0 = 0.070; 1191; 83.09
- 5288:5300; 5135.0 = 0.073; 1231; 89.32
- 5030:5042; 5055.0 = 0.089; 1070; 94.74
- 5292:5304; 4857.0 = 0.083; 1205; 99.93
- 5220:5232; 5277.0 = 0.095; 1125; 107.4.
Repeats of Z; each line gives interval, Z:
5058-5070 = -86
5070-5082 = -85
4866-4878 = -89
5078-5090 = -82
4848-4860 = -96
